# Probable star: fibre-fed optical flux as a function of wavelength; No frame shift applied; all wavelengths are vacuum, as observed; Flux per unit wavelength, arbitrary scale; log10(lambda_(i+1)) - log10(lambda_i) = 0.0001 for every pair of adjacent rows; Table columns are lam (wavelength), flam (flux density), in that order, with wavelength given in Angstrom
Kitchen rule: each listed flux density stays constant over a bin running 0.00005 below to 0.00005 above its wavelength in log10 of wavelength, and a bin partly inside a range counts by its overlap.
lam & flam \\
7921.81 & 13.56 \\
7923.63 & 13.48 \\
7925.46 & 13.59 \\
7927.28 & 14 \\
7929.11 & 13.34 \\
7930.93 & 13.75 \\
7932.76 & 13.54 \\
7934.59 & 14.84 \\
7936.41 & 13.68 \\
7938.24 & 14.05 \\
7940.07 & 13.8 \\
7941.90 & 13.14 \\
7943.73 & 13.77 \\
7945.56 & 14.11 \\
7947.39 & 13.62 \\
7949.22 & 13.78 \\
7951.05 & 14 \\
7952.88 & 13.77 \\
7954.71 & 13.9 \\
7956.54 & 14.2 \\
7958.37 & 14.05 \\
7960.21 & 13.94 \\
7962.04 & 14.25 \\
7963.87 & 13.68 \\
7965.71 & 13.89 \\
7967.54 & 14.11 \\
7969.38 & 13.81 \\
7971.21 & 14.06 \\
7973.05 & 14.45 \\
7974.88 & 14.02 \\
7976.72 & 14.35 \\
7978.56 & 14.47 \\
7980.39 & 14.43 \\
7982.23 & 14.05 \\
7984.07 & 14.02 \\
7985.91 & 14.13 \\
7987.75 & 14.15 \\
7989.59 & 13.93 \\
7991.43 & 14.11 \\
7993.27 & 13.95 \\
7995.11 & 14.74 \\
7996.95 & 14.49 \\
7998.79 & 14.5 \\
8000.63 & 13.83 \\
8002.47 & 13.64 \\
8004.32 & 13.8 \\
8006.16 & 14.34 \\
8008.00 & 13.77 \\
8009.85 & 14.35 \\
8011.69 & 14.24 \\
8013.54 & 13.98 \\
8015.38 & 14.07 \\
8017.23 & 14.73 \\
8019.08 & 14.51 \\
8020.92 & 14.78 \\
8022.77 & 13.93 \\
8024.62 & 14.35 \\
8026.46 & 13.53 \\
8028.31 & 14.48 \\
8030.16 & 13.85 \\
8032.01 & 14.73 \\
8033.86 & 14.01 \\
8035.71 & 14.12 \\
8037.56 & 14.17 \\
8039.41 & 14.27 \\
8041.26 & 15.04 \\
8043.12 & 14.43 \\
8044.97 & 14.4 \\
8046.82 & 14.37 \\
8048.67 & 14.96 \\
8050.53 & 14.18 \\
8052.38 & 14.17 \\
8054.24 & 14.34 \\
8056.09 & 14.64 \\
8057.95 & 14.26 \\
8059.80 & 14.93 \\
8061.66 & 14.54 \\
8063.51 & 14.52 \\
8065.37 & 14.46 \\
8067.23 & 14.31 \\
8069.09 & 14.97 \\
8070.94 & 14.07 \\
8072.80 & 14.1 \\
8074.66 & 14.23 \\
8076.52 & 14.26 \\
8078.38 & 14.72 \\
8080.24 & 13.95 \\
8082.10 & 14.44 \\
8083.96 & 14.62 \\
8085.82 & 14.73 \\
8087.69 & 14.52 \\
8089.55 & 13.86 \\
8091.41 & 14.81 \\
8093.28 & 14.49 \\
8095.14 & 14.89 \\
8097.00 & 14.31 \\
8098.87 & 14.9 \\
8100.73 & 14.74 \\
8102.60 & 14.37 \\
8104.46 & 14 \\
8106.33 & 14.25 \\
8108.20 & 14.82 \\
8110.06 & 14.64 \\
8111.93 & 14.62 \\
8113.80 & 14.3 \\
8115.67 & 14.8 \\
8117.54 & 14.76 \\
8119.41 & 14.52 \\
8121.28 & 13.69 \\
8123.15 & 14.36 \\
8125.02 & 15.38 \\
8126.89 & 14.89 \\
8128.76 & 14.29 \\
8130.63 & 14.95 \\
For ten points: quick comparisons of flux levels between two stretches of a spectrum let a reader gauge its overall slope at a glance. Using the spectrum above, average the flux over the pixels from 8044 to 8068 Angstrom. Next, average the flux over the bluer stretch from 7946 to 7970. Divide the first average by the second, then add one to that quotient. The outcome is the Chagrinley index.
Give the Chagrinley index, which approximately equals 2.04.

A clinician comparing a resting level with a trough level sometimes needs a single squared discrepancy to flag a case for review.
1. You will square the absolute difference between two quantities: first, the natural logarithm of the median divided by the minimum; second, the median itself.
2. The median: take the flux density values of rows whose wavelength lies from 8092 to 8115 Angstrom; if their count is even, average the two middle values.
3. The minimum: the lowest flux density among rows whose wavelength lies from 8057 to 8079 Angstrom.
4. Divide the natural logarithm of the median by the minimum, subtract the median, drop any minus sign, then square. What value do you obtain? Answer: 206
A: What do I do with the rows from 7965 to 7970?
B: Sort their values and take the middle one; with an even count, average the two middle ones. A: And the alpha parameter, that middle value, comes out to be 13.9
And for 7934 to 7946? 13.8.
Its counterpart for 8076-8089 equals 14.5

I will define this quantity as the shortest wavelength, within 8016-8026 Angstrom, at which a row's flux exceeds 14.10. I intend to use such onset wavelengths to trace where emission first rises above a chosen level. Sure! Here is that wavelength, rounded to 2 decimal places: 8017.23 Angstrom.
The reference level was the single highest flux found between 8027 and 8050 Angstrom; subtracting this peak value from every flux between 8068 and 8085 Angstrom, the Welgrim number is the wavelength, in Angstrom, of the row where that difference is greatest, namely 8069.09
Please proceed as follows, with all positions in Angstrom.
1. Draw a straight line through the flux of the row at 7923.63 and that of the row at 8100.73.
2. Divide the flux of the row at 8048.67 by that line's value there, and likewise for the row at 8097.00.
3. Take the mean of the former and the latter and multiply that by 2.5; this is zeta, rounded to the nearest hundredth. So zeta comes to 2.52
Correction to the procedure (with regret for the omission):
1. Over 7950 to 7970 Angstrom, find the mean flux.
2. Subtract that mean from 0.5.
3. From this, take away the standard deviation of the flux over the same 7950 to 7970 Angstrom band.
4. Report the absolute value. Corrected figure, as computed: 13.6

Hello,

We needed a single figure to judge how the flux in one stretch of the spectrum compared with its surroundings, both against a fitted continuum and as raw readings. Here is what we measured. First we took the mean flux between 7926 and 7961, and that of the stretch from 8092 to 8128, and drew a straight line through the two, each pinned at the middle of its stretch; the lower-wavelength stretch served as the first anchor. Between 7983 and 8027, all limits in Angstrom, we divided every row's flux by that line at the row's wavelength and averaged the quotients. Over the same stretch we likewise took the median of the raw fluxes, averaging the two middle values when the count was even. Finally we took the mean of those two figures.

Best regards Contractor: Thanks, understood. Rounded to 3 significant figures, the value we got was 7.56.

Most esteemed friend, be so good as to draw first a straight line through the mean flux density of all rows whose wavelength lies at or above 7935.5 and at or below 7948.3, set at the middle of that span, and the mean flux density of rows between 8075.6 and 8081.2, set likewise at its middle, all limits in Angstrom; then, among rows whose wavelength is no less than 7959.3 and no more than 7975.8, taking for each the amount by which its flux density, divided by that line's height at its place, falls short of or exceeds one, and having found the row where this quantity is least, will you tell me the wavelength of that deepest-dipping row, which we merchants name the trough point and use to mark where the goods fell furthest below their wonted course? 7963.87 Angstrom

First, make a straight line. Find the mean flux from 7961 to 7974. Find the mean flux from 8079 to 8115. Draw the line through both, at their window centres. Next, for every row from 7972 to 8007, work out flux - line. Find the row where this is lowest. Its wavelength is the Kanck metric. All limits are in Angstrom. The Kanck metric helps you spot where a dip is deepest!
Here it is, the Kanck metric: 8002.47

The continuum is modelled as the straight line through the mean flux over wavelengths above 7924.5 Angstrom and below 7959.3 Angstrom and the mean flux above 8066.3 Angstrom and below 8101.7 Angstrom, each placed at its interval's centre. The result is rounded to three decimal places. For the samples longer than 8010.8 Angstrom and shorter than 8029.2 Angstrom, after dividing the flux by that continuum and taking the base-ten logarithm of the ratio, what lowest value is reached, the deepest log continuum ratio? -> -0.021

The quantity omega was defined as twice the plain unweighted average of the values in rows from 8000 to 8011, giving 27.9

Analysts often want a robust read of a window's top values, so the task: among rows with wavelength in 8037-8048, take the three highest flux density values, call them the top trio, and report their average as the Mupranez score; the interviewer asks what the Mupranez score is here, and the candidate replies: 14.6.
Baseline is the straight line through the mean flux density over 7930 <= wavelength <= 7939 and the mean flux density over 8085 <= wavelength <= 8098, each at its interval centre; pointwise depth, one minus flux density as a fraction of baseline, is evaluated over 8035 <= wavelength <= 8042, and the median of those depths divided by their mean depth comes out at -1.7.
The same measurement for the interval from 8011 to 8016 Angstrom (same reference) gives 1.2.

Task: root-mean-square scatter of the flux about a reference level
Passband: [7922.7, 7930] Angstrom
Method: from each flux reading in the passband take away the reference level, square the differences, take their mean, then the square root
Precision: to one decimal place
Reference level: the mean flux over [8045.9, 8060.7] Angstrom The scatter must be 0.9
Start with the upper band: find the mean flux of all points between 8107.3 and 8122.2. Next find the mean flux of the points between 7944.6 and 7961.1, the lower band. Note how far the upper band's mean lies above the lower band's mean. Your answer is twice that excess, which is 1.2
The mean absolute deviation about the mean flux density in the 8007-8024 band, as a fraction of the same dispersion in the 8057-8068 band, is 1.8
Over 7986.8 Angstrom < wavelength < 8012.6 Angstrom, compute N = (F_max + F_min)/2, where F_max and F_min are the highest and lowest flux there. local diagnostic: 14.2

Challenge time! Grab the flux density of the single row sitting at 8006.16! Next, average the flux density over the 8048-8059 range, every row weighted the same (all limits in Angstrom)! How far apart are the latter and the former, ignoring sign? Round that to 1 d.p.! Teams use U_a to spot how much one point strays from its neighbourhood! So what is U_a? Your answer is 0.1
